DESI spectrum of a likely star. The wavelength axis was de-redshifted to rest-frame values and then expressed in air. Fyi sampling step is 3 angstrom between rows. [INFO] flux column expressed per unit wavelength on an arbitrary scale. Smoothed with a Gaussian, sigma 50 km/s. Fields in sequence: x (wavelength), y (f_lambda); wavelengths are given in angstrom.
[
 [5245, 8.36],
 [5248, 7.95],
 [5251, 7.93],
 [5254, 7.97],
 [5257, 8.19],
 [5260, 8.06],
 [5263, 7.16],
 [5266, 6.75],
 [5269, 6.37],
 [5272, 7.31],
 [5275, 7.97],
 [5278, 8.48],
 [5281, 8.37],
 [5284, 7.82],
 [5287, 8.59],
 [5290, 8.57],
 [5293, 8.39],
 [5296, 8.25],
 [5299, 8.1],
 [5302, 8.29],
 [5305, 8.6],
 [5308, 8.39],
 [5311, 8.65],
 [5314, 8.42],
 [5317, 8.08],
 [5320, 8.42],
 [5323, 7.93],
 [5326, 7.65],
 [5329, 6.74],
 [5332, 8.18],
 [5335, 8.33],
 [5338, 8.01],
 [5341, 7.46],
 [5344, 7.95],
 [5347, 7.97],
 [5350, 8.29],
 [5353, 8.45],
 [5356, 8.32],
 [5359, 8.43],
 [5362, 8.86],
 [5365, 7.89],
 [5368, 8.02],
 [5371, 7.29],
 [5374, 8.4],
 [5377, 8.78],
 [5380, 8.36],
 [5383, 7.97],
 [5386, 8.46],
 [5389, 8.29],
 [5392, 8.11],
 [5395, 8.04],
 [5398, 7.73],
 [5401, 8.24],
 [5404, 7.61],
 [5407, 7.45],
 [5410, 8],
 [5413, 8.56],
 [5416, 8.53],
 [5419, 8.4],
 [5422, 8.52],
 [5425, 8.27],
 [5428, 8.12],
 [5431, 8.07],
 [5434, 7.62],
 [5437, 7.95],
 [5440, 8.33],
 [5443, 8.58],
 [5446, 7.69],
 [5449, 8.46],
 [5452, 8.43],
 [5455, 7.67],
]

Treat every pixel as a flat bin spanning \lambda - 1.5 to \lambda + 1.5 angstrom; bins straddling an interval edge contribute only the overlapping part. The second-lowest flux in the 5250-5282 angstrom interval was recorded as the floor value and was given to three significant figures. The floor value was 6.75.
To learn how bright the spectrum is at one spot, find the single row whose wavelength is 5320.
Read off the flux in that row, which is 8.42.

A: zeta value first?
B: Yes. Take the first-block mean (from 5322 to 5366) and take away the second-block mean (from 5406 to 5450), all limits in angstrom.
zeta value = -0.14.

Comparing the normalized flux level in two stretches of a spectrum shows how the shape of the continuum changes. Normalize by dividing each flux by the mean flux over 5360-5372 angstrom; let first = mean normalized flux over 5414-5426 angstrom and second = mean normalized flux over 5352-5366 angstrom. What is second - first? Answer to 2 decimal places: 0.00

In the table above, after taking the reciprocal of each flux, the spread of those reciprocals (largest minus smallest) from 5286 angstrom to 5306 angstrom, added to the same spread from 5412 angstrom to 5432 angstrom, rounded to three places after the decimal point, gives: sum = 0.014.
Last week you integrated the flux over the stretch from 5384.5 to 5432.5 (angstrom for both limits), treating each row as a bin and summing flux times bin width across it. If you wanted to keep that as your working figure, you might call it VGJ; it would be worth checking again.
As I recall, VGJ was 391.2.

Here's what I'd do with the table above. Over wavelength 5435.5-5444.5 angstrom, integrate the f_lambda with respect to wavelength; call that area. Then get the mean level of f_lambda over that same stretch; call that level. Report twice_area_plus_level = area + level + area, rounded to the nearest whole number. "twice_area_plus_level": 157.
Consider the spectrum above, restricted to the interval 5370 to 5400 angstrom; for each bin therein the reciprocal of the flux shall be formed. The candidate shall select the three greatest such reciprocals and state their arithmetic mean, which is 0.131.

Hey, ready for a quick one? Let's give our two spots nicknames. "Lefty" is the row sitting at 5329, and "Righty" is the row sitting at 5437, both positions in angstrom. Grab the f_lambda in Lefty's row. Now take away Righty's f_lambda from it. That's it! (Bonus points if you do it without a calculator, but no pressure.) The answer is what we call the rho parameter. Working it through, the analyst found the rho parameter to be -1.2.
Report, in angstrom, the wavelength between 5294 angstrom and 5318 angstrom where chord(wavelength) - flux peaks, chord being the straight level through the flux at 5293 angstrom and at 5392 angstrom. 5299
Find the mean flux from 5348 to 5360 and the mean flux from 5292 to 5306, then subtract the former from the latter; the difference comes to 0.0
